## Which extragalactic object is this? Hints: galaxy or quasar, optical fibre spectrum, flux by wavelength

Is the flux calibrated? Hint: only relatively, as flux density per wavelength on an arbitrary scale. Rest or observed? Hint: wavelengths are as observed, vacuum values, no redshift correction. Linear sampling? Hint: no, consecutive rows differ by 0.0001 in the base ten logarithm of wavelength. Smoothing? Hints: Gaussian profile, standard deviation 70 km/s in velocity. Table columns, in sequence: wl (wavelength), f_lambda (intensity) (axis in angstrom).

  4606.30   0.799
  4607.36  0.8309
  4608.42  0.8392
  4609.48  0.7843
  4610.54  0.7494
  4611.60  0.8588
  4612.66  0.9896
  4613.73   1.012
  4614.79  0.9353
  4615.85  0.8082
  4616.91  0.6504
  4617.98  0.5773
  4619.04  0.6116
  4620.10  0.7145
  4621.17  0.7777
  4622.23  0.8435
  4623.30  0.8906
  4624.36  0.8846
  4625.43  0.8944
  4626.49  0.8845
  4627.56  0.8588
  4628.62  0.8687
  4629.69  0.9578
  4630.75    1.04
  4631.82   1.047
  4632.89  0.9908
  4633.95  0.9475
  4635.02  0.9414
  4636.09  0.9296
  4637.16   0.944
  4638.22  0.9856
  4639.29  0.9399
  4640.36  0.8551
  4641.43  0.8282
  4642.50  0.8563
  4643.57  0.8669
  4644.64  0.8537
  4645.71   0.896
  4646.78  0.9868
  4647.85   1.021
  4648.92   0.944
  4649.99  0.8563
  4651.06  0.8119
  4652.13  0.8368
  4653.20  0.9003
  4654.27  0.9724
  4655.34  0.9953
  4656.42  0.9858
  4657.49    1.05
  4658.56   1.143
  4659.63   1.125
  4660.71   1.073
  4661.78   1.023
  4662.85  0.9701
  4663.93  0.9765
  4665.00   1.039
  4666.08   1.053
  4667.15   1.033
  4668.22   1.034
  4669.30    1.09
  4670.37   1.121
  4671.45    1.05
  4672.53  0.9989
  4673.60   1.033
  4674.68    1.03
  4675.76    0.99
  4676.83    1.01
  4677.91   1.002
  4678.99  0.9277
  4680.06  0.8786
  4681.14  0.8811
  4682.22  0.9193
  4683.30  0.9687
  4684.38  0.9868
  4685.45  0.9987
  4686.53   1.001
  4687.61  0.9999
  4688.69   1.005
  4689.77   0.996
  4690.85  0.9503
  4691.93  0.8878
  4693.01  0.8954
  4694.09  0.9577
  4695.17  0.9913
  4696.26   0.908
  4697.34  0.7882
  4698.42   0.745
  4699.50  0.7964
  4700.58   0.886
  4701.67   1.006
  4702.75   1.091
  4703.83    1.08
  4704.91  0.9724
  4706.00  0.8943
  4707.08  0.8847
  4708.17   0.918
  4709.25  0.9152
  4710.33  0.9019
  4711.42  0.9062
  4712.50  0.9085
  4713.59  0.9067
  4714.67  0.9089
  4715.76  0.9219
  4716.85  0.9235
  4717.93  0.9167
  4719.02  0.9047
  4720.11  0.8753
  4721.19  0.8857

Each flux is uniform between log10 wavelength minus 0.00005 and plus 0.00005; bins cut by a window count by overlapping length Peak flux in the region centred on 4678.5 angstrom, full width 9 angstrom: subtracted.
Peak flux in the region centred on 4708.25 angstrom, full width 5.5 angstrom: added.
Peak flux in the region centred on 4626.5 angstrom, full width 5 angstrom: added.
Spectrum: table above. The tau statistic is 0.78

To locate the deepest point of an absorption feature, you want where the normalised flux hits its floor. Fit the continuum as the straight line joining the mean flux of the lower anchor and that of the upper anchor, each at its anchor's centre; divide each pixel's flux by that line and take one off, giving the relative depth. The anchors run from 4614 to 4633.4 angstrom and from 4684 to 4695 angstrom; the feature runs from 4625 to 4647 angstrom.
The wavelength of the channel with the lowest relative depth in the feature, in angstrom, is 4641.43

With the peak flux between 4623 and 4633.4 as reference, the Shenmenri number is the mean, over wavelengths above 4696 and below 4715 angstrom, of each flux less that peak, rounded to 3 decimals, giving -0.135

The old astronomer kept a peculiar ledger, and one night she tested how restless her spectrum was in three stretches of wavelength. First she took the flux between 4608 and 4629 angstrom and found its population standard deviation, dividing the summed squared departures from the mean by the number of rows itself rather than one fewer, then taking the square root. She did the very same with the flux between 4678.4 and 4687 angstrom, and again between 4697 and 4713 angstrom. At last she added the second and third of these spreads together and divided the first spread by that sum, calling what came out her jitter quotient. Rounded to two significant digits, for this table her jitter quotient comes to 0.80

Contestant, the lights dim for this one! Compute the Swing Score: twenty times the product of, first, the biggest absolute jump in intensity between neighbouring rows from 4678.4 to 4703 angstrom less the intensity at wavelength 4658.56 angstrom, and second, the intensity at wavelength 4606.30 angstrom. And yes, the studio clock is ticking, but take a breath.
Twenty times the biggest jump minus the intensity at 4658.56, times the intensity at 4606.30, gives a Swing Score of -16.3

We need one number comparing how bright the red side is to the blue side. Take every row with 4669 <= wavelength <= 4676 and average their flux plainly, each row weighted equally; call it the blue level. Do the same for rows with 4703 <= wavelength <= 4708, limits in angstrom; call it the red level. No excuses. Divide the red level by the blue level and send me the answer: 0.92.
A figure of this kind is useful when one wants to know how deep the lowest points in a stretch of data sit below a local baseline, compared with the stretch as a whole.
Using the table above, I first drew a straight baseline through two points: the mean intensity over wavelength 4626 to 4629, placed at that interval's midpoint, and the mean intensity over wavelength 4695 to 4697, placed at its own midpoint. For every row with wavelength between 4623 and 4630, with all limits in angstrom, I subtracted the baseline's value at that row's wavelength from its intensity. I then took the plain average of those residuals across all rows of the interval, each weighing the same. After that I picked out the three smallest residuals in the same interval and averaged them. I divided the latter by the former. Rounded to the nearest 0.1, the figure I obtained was 0.0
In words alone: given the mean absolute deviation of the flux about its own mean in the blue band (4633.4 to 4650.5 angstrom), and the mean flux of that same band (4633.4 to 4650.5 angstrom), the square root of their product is 0.21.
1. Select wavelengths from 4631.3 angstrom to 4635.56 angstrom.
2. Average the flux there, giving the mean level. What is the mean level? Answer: 0.98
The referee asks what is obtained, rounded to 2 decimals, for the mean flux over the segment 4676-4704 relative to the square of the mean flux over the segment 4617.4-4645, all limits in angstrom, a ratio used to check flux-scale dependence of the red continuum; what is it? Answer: 1.23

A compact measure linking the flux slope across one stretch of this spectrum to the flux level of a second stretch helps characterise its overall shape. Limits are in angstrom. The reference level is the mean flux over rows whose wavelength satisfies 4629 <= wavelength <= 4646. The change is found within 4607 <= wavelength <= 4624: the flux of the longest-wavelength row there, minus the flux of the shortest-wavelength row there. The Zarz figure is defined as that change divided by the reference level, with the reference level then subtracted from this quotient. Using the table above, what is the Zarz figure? -0.87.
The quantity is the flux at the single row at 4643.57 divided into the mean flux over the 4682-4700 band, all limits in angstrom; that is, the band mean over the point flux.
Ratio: 1.07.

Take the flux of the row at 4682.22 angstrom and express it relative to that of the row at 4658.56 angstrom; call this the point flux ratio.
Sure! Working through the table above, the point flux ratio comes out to 0.80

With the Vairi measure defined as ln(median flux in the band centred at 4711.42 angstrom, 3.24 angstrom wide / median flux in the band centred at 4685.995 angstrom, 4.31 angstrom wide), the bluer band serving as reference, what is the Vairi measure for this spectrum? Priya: -0.10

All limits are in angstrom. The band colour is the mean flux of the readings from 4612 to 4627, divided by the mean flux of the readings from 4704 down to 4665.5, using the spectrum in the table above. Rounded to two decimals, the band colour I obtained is 0.84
